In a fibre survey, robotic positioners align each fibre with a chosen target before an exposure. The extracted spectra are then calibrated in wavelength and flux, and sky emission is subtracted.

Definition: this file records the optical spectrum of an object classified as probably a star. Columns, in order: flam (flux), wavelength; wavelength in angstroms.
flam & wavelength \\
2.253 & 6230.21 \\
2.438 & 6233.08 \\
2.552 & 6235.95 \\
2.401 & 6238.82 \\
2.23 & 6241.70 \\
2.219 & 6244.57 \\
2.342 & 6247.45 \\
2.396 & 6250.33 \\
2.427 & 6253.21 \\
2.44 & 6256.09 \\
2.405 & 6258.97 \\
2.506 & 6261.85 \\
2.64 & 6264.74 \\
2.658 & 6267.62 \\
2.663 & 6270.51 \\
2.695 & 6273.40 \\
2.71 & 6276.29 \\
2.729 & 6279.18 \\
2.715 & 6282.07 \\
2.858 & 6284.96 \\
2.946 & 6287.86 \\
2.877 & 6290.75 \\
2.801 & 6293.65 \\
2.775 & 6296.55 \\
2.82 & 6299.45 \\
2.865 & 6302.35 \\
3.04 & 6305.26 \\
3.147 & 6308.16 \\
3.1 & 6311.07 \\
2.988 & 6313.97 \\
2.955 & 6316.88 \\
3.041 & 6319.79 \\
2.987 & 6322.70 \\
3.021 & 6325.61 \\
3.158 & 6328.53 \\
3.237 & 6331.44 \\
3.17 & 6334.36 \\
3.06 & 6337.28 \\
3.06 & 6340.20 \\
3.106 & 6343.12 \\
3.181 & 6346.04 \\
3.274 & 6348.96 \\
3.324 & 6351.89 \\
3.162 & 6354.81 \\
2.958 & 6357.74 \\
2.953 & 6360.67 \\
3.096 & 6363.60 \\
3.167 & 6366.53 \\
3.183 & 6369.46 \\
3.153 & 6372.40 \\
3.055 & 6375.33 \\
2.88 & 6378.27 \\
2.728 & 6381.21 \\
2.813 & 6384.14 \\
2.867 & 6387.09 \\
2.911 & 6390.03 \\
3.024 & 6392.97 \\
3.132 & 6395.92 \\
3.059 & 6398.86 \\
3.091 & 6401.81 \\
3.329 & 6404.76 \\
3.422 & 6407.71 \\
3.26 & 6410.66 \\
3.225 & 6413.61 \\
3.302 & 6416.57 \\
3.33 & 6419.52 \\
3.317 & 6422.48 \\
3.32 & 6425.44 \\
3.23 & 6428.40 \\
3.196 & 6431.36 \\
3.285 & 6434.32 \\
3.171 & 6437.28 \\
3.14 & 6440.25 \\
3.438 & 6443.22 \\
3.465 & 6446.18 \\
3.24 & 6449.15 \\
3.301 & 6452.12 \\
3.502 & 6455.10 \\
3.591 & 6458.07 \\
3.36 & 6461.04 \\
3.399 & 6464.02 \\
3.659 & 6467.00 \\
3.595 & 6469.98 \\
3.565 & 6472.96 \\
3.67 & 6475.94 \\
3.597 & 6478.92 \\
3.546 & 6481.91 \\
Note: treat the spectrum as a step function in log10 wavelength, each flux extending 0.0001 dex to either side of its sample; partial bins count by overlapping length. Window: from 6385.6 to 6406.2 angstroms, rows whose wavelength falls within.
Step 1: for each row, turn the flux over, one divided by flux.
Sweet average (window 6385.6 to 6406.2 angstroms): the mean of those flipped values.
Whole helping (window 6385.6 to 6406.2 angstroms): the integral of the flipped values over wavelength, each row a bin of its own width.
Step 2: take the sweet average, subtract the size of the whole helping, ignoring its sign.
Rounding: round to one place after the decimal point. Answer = -6.4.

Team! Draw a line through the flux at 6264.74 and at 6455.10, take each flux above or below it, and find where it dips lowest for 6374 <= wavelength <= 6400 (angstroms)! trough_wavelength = 6381.21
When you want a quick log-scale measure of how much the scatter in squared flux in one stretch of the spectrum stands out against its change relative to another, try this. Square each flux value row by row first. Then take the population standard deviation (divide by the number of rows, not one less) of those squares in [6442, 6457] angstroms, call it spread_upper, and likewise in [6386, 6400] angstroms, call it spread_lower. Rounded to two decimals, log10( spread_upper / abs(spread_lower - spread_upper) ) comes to 0.84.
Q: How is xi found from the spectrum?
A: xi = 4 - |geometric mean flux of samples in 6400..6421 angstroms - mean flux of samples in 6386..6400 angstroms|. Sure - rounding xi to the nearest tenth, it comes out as 3.7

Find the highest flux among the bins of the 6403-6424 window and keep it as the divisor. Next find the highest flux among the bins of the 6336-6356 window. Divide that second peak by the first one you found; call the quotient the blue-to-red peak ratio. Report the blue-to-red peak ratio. 0.97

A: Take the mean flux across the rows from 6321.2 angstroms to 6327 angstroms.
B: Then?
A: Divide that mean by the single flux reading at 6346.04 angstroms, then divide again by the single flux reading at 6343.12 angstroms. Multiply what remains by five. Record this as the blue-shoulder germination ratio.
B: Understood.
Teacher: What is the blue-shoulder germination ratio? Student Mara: 1.52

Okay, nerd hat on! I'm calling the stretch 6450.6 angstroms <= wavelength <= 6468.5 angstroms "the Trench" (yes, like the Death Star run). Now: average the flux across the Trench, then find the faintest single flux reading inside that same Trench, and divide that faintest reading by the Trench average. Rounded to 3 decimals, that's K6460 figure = 0.952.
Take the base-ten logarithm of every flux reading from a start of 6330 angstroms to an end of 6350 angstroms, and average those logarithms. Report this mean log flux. 0.499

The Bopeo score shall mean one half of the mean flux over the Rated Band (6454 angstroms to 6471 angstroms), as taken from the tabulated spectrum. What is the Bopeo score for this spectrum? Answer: 1.76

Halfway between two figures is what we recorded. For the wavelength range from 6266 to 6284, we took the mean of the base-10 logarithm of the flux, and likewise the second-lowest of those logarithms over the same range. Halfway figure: 0.43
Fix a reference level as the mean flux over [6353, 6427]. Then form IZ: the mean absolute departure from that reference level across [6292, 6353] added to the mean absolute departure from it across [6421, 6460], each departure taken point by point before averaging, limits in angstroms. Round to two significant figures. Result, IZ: 0.34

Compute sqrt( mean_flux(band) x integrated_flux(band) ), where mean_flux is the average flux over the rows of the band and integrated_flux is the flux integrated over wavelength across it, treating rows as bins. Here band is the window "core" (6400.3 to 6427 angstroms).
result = 17.0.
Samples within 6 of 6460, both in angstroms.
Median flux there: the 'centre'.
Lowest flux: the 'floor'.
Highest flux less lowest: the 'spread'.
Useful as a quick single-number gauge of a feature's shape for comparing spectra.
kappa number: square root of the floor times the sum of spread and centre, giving 3.52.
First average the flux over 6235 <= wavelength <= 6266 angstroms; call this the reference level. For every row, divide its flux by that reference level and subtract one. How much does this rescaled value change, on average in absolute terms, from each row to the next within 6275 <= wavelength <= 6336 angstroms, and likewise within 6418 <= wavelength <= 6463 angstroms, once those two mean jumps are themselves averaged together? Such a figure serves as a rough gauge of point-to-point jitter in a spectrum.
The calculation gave 0.0374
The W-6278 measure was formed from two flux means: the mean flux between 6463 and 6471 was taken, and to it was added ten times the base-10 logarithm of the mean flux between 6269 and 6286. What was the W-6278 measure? 7.91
